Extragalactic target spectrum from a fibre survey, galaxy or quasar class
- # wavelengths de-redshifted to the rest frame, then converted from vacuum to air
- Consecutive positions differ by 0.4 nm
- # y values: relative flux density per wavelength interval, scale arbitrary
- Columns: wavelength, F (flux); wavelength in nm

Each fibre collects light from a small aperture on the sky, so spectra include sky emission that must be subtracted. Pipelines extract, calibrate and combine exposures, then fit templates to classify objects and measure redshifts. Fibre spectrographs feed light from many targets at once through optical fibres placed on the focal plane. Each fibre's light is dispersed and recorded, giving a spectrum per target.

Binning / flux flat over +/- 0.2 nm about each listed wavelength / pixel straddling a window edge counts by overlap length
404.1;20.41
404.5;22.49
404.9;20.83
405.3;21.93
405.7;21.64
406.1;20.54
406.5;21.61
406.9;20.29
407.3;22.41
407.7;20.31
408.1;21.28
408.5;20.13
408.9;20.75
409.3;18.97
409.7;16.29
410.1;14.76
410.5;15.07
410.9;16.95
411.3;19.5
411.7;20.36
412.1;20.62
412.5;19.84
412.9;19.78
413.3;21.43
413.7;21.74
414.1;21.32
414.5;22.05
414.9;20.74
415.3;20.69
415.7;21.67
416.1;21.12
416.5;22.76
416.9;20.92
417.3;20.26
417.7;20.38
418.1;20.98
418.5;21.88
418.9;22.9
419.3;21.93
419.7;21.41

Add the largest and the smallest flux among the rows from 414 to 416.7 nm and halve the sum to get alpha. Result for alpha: 21.7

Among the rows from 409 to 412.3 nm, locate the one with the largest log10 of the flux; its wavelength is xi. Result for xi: 412.1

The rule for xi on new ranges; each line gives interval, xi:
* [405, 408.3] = 407.3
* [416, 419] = 418.9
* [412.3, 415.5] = 414.5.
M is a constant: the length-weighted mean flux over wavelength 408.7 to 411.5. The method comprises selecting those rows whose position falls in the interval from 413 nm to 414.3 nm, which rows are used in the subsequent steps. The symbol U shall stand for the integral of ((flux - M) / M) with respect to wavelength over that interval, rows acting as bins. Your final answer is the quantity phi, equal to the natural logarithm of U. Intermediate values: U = 0.29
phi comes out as -1.24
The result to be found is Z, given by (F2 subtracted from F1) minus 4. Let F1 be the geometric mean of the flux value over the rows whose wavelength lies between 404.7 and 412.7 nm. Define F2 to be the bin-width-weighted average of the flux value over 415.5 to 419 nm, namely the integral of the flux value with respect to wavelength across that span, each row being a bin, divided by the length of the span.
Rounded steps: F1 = 19.6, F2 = 21.4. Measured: -6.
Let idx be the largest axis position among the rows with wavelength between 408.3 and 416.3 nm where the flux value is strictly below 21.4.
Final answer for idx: 416.1 nm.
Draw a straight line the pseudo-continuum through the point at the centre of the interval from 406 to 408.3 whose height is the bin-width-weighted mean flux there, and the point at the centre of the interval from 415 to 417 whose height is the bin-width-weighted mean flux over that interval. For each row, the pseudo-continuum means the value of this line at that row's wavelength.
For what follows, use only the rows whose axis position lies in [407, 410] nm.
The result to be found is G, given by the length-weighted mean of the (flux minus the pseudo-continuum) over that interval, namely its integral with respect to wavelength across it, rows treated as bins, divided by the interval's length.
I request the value -1.3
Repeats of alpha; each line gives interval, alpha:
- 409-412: 17.6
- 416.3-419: 21.6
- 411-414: 20.6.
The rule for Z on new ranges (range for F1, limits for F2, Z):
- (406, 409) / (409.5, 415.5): -3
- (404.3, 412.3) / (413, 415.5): -6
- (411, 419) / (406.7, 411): -2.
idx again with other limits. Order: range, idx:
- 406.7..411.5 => 411.3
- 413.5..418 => 417.7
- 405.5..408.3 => 408.1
